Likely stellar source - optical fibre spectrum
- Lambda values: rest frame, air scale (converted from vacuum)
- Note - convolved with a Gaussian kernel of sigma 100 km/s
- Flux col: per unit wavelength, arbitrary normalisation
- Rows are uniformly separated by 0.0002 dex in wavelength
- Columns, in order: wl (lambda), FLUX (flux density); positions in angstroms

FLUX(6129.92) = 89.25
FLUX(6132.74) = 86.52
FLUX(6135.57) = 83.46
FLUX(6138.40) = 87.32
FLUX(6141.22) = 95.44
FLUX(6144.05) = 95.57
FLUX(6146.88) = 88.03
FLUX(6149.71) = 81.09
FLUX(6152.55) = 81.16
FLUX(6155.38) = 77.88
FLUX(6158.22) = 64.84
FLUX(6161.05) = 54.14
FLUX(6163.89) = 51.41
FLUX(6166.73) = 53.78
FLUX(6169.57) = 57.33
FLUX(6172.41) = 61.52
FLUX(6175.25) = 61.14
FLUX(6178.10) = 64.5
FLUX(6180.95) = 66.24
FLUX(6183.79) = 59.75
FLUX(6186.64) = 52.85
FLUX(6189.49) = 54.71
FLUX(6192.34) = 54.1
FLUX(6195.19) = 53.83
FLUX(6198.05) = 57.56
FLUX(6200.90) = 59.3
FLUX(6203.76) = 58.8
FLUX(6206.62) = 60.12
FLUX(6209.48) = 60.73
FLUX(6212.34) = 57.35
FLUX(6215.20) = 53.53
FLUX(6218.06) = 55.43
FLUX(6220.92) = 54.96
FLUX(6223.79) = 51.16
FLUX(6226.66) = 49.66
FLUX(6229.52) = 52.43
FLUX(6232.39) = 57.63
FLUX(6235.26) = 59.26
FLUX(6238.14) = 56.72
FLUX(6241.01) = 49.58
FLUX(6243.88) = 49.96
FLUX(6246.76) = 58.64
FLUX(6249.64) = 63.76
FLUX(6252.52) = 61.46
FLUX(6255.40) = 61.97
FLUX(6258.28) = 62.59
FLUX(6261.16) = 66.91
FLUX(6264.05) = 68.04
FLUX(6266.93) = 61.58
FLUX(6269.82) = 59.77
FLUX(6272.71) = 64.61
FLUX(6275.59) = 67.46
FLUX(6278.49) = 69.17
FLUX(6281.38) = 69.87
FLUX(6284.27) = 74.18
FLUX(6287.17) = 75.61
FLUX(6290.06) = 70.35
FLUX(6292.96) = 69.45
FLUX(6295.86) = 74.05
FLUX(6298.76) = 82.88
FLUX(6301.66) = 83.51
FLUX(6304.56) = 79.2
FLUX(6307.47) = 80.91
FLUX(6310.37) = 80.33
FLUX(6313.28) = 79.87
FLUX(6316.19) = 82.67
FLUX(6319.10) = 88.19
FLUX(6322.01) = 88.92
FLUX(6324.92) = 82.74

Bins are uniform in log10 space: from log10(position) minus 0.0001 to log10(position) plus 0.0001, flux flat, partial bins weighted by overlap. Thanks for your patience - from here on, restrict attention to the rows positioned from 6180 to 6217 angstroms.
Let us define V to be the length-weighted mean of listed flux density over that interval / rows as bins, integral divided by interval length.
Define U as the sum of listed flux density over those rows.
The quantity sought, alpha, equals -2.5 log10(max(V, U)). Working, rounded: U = 749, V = 57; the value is -7.19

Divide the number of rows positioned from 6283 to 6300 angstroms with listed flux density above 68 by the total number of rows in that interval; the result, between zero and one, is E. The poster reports 1.0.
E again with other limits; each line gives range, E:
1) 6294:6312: 1.0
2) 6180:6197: 0.0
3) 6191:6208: 0.0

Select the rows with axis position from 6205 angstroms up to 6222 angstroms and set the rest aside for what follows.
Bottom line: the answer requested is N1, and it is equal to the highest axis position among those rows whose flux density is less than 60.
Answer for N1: 6220.92 angstroms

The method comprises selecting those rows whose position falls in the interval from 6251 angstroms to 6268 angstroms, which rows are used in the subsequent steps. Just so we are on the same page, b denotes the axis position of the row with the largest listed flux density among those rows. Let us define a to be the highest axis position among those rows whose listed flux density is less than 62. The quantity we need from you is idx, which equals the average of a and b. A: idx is 6265.5 angstroms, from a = 6266.93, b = 6264.05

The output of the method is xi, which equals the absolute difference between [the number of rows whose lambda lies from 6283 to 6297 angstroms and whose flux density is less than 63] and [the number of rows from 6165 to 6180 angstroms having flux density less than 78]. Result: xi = 5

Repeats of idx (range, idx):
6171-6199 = 6189.5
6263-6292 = 6278.5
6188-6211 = 6209.5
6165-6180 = 6176.7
